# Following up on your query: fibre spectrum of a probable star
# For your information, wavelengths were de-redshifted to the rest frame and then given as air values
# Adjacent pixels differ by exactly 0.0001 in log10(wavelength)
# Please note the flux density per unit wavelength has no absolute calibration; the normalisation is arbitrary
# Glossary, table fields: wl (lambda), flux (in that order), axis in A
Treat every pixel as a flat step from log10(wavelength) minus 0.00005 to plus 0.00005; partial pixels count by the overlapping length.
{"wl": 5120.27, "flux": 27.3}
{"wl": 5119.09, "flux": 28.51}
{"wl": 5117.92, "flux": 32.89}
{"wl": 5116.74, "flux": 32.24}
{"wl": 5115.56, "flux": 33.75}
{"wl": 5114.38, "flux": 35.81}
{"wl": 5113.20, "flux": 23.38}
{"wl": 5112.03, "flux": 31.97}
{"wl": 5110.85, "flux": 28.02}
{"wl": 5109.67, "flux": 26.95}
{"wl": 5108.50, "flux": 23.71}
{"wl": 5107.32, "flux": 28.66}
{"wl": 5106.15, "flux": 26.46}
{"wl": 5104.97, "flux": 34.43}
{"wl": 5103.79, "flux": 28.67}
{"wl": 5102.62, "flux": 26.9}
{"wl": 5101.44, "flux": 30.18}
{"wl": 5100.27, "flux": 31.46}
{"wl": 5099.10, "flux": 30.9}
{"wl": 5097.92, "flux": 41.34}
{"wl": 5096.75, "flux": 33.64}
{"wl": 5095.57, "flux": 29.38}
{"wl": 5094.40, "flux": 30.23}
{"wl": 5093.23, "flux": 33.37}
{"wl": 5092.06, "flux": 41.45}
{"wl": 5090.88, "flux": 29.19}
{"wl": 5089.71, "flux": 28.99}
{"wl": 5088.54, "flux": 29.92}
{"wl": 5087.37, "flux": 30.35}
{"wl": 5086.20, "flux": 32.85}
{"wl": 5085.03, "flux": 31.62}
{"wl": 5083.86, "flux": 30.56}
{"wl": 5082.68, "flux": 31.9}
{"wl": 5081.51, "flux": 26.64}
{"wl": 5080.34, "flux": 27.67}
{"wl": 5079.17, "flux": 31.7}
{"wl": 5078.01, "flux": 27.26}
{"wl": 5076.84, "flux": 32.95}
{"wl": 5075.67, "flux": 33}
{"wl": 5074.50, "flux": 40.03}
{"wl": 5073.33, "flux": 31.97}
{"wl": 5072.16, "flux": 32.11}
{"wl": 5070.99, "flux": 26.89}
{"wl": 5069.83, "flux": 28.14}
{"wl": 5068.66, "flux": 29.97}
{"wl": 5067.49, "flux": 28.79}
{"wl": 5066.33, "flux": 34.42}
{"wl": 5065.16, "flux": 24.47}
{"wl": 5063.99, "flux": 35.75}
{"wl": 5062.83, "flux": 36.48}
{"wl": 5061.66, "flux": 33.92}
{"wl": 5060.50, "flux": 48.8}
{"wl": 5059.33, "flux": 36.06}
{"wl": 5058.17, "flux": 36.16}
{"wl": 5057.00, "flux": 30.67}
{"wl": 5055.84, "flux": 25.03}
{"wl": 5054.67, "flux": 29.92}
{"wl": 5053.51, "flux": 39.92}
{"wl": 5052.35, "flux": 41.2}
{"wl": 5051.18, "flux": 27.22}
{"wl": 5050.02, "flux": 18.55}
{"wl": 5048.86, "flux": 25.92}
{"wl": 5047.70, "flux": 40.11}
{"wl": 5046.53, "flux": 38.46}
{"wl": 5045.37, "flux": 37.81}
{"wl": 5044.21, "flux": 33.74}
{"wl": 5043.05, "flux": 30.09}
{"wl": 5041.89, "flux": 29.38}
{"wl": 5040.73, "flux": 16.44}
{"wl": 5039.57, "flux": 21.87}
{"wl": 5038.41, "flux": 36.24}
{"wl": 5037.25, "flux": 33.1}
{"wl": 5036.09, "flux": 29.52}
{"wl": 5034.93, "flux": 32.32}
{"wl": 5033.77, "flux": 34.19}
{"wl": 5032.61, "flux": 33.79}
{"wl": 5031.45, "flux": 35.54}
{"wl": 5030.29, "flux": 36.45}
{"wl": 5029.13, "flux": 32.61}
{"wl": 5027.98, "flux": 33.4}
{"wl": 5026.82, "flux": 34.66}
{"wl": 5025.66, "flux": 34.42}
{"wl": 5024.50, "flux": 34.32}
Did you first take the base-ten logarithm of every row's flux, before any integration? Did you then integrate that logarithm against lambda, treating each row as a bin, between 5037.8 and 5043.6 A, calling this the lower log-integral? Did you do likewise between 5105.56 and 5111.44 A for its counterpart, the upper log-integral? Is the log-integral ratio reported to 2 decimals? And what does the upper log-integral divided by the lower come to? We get 1.02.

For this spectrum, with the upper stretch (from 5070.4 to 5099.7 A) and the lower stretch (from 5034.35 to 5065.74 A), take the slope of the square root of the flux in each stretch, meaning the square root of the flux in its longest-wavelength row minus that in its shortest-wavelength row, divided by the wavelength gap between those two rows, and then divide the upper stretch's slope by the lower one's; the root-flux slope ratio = -0.5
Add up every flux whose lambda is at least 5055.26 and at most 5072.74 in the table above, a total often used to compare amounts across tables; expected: 488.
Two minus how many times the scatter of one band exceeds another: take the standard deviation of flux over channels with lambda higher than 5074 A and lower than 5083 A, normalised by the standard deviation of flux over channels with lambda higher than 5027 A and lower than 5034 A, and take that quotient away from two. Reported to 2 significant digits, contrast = -1.1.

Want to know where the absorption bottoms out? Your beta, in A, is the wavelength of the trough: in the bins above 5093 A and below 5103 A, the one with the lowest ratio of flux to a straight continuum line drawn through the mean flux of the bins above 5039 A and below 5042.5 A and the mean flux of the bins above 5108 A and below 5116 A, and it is 5102.62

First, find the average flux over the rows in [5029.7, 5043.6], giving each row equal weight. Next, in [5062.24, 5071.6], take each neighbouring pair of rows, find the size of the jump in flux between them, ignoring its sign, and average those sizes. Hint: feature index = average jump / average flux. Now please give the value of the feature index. 0.1480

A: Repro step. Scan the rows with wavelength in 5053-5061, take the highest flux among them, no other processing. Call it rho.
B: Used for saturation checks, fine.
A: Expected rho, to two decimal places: 48.80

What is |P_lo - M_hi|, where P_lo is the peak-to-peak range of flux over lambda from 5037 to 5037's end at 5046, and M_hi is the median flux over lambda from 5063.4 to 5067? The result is 13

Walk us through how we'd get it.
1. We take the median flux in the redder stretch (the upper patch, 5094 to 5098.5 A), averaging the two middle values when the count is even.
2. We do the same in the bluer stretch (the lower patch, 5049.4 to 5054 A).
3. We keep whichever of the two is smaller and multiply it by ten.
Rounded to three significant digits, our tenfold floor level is 319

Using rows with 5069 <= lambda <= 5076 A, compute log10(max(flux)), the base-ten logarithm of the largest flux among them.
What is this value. 1.60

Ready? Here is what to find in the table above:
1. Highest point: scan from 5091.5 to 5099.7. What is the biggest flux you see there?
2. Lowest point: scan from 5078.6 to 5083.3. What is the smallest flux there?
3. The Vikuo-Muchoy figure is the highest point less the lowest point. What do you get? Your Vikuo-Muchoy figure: 15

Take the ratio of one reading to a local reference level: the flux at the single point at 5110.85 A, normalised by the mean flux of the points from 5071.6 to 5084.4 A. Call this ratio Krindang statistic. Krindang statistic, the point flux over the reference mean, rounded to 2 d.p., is 0.89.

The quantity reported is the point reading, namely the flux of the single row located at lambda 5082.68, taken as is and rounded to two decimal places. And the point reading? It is 31.90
